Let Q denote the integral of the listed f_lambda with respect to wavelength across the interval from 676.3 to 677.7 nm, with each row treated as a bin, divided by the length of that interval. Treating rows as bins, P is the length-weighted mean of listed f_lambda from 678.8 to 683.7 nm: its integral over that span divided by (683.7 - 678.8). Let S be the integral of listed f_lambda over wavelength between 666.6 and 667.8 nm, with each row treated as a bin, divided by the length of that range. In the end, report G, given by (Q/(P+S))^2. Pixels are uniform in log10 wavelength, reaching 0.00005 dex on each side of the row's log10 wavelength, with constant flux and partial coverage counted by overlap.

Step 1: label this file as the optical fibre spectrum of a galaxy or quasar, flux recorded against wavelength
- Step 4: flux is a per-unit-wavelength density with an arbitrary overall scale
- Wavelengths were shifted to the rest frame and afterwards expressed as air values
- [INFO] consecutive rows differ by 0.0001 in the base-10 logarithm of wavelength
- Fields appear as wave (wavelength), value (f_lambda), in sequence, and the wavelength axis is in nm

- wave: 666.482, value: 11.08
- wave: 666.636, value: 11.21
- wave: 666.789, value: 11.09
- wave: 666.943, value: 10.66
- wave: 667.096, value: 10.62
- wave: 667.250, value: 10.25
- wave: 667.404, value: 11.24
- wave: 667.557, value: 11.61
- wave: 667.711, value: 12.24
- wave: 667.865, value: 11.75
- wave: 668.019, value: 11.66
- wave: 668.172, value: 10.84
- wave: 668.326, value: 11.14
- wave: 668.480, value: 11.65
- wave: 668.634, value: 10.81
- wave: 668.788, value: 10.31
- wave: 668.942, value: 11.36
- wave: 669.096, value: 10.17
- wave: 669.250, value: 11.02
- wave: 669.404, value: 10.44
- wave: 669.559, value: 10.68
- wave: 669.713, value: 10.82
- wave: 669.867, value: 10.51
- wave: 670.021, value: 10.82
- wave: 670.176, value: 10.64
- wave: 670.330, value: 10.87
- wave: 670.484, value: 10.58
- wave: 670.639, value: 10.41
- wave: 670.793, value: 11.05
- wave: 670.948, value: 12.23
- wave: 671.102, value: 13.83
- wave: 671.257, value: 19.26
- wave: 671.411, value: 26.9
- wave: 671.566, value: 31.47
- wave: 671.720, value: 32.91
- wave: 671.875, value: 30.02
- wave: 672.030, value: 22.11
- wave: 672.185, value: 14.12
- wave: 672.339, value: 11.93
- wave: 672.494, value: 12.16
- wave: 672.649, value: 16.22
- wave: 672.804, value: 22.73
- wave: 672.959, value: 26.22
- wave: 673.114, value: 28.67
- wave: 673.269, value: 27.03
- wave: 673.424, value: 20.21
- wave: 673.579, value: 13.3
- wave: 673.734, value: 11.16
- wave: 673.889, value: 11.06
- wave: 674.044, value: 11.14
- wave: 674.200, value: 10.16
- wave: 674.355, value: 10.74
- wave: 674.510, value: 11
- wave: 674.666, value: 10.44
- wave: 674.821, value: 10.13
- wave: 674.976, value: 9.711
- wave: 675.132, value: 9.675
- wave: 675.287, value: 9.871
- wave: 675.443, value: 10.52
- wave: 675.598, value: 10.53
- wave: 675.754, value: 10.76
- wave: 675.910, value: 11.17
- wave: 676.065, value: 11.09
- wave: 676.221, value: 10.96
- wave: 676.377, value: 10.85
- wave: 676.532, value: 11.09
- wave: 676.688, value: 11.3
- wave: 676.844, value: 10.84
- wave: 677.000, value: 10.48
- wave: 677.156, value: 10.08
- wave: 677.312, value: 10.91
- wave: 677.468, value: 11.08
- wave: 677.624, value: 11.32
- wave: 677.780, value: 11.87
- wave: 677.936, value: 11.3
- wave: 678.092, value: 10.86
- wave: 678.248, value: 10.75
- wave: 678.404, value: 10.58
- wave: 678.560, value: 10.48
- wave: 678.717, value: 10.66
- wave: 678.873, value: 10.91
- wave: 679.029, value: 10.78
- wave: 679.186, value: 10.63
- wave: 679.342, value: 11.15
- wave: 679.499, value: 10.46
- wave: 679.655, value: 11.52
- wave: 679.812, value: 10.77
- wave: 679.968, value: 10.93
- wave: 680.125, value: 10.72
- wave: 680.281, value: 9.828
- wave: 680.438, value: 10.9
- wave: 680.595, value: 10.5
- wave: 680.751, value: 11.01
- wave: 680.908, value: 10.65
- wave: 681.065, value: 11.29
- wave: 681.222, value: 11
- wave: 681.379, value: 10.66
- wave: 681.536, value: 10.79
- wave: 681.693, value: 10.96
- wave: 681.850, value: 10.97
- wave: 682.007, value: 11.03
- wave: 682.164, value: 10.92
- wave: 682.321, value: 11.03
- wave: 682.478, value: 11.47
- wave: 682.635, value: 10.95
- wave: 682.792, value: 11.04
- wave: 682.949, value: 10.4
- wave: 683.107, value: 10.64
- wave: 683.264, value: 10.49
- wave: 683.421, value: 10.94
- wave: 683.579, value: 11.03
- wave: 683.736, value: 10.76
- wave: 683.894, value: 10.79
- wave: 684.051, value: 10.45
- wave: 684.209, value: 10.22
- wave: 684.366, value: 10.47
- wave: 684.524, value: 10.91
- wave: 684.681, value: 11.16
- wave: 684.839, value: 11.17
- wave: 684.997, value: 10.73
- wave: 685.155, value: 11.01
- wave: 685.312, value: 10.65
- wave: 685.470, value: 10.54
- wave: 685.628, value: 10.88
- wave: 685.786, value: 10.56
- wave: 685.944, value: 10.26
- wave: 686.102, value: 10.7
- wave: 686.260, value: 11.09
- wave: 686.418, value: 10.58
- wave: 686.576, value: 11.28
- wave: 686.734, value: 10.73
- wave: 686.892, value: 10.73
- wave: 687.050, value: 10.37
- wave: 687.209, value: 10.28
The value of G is 0.25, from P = 10.9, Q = 10.9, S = 11.1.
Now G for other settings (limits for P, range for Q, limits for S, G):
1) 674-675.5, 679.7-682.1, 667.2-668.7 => 0.25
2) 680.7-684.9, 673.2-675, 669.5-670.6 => 0.37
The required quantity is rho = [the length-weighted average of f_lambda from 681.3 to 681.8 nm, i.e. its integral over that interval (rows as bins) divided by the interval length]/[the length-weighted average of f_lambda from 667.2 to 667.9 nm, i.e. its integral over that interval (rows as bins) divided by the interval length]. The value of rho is 0.94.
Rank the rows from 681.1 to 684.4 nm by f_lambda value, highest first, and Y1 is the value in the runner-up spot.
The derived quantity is 11.04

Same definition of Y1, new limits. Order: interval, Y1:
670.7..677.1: 31.47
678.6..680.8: 11.15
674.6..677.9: 11.32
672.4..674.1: 27.03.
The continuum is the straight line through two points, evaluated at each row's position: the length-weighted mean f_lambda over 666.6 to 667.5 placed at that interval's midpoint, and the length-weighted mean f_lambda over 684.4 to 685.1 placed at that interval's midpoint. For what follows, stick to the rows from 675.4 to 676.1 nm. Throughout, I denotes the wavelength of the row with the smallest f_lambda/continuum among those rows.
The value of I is 675.443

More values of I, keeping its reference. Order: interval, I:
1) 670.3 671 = 670.639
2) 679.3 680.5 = 680.281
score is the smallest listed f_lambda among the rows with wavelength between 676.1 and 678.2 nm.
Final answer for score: 10.08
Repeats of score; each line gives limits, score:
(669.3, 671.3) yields 10.41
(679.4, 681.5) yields 9.828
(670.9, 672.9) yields 11.93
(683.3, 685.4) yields 10.22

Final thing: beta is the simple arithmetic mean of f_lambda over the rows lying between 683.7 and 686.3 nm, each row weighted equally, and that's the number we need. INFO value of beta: 10.73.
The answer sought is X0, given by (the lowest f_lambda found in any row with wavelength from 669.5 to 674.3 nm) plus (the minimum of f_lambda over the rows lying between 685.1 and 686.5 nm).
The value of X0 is 20.4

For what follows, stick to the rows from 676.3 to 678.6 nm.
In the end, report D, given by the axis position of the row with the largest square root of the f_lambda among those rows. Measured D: 677.780 nm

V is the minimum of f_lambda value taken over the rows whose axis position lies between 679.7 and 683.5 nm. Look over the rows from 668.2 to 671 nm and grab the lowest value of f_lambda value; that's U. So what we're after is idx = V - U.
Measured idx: -0.3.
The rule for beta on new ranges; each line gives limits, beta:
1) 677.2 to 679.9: 10.94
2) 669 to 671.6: 13.63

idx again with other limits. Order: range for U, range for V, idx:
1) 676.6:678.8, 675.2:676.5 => -0.2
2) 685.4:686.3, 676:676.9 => 0.6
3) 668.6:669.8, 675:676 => -0.5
